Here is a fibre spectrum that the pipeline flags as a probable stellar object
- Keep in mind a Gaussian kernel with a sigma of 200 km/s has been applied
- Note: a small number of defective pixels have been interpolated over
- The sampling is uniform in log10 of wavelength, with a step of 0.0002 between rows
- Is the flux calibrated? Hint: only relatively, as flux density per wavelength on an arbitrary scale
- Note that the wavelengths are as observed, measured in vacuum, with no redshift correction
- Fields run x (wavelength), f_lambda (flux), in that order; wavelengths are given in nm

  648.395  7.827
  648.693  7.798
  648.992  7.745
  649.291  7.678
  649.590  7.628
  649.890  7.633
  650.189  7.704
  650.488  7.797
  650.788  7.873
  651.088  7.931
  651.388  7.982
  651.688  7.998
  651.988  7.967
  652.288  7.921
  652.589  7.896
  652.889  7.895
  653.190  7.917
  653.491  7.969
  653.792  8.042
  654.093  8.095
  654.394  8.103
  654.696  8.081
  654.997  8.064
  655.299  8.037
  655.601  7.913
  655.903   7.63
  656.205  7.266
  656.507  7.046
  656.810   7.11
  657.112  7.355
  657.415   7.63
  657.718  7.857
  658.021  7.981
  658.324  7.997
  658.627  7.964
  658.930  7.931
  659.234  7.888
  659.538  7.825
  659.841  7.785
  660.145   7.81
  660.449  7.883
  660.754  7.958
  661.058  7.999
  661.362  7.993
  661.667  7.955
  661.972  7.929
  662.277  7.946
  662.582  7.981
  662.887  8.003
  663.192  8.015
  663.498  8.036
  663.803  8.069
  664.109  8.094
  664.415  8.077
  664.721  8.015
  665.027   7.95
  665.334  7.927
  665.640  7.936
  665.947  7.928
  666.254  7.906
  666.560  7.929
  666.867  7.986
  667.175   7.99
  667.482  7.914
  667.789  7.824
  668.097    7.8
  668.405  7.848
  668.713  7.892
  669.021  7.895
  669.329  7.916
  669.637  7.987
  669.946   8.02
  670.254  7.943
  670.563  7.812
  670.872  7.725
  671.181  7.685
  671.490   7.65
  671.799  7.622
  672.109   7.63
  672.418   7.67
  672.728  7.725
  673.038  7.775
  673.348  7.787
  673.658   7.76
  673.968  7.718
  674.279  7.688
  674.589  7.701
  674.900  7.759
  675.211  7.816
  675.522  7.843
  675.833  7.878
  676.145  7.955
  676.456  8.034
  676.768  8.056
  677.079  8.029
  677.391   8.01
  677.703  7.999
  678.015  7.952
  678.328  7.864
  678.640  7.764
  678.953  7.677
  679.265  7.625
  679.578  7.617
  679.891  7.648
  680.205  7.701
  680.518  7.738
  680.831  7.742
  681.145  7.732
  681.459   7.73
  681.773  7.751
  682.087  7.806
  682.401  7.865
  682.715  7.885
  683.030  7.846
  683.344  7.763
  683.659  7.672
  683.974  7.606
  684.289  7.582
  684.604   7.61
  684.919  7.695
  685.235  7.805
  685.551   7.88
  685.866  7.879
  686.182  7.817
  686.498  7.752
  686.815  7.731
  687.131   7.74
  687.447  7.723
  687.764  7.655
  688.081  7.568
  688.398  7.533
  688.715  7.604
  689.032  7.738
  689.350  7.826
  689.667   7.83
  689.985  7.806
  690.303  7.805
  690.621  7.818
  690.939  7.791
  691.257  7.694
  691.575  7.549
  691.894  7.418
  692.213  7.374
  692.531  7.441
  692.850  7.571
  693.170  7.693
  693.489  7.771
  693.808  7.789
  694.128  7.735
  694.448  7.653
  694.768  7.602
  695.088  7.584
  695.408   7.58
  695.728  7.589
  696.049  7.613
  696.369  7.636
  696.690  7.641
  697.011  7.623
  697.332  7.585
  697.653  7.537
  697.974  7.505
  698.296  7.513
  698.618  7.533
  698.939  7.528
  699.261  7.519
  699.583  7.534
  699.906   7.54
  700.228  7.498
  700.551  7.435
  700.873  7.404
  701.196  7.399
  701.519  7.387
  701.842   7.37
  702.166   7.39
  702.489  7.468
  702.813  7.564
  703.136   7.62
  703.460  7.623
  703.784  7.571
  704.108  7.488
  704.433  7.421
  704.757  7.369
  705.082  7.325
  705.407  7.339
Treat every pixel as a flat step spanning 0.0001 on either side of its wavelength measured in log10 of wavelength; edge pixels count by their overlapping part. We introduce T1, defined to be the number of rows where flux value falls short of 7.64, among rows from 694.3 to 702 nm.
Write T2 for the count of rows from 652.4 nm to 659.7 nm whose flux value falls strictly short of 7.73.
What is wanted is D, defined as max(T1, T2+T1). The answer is 28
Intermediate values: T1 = 22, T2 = 6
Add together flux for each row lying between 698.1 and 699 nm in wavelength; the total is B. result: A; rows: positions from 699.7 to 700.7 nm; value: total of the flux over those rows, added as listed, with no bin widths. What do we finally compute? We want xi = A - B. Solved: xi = -0.1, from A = 22.5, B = 22.6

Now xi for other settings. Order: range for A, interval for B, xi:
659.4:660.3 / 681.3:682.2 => 0.1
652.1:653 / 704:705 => 1.4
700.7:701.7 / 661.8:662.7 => -1.7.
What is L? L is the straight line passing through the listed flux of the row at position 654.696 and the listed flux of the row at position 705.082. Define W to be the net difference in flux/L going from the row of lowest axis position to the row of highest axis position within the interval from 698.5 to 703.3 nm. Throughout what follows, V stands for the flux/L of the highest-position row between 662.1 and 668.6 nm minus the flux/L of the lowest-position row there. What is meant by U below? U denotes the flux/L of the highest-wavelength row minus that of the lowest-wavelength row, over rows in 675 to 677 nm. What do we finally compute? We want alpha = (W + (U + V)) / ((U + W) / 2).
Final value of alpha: 2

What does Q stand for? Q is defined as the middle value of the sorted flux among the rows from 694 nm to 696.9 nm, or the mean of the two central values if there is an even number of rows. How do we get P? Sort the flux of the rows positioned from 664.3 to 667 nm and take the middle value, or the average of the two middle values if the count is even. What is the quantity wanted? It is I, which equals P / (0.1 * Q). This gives 10.4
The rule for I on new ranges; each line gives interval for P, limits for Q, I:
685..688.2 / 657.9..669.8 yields 9.7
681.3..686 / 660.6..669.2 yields 9.8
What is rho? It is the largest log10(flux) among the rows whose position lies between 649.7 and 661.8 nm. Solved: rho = 0.909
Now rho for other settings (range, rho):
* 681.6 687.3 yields 0.897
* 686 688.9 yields 0.893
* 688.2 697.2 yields 0.894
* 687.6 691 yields 0.894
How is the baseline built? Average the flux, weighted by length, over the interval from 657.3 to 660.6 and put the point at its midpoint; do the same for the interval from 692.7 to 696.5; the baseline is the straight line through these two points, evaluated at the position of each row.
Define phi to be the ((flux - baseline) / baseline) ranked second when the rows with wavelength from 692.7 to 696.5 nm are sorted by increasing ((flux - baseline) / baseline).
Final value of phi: -0.009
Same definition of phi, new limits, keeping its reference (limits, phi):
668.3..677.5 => -0.021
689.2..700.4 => -0.033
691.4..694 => -0.033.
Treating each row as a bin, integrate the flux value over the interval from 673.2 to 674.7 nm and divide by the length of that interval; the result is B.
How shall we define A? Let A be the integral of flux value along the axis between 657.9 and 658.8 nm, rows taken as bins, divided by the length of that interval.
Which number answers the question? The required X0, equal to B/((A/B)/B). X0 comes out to 57.9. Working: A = 7.99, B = 7.73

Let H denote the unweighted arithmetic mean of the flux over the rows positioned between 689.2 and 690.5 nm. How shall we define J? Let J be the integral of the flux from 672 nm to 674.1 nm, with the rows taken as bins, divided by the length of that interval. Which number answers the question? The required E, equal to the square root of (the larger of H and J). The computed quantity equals 2.80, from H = 7.8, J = 7.73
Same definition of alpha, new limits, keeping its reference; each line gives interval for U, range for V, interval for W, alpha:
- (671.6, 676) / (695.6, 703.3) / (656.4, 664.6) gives 2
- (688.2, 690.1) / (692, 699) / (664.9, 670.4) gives 3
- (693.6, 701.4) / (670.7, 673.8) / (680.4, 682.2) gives 1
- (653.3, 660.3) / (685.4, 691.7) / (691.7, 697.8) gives -1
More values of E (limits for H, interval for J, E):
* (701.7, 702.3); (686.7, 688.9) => 2.77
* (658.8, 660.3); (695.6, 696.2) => 2.80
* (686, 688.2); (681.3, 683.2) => 2.80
